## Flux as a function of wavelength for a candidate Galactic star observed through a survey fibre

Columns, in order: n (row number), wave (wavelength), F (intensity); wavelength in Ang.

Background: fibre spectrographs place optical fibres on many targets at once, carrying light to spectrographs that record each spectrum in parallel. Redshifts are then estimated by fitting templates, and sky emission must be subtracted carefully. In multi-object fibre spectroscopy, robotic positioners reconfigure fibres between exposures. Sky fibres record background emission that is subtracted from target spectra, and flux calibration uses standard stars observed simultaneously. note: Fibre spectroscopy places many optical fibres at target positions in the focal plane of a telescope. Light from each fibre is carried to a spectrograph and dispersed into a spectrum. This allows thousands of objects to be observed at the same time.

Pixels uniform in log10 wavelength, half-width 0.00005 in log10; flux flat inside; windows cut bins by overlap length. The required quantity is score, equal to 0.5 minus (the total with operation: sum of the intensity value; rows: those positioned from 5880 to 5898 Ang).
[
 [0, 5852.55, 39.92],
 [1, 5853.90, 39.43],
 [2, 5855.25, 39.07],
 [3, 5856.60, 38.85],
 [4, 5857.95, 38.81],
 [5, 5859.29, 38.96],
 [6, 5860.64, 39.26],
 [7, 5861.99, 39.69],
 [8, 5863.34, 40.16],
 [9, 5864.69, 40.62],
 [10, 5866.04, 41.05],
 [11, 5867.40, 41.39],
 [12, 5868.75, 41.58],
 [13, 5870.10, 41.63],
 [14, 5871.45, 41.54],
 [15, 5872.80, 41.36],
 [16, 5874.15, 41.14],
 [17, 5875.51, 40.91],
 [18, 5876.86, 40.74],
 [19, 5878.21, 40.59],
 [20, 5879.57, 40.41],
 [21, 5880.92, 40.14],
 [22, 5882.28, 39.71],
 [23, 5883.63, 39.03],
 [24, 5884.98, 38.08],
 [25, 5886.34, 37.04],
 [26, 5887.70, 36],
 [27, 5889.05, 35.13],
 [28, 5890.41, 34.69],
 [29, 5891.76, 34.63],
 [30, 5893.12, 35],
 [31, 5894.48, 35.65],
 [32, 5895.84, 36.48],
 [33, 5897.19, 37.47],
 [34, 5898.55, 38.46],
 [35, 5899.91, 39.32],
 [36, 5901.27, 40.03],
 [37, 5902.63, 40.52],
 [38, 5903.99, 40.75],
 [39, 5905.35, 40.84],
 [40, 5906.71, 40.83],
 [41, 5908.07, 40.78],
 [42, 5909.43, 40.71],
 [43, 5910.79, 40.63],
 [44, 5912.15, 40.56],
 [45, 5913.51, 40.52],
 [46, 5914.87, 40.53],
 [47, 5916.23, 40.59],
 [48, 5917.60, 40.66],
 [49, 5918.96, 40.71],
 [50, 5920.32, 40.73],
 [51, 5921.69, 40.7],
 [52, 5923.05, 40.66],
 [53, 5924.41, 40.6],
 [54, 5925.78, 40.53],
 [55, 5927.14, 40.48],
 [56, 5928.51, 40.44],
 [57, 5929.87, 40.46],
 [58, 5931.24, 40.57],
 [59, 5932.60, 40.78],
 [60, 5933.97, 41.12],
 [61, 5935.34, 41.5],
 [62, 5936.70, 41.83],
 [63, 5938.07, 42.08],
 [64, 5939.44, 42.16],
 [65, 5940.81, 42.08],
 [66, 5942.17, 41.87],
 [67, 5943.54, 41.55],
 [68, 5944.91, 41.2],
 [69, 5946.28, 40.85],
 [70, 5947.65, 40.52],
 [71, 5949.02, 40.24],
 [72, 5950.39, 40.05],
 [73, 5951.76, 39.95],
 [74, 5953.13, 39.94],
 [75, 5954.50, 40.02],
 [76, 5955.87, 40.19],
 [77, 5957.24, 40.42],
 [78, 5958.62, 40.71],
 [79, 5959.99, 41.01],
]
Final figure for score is -479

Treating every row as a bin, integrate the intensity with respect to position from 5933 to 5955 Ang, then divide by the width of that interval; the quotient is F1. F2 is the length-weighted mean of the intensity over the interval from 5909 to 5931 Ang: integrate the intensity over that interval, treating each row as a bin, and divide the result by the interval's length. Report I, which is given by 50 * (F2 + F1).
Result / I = 4083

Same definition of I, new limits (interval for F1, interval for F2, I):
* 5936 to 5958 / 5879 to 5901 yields 3915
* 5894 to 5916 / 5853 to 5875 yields 3999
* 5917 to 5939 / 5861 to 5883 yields 4082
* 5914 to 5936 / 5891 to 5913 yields 3980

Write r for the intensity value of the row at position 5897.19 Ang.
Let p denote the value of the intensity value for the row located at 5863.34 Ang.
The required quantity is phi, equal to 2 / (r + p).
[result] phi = 0.0258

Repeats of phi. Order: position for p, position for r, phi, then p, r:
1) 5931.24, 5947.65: 0.0247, 40.57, 40.52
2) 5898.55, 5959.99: 0.0252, 38.46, 41.01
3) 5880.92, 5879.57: 0.0248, 40.14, 40.41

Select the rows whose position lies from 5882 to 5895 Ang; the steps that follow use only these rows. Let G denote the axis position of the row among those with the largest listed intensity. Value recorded 5882.28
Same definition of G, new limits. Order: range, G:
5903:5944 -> 5939.44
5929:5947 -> 5939.44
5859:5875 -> 5870.10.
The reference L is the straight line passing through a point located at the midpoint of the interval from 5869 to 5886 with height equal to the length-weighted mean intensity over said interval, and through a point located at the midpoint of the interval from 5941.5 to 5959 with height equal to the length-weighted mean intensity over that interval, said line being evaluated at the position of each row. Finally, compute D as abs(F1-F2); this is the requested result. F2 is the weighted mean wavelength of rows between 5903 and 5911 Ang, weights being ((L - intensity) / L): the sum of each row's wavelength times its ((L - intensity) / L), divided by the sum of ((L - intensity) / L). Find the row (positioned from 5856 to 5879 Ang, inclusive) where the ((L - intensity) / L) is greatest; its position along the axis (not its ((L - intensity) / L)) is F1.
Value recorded 49.0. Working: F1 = 5857.95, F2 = 5906.9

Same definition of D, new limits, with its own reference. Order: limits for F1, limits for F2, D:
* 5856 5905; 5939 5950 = 49.7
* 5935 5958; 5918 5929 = 32.6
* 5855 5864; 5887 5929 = 33.2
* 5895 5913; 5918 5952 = 40.6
